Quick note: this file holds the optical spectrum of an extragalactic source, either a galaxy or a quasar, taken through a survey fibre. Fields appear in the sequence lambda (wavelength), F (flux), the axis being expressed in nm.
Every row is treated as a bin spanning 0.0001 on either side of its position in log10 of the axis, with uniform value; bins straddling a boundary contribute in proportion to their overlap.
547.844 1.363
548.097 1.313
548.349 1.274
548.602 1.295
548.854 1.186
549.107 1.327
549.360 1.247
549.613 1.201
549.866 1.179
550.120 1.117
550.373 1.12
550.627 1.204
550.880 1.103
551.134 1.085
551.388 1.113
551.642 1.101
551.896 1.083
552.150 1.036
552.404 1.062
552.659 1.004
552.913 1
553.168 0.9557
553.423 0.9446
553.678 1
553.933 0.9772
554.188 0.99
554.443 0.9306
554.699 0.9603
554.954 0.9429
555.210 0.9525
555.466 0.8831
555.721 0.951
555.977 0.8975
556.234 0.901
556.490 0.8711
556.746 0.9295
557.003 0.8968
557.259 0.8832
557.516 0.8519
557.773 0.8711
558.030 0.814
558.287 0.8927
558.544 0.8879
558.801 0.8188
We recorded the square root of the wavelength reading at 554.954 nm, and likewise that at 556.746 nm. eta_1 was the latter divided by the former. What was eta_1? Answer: 0.993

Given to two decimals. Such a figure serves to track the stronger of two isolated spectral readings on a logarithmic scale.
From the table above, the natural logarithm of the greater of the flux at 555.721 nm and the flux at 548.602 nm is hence 0.26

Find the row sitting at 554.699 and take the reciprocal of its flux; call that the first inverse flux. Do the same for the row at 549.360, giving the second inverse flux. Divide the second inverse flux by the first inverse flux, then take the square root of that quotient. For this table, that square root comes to 0.88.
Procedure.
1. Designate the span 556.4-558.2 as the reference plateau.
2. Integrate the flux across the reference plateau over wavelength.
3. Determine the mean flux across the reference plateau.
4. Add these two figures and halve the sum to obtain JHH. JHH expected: 1.22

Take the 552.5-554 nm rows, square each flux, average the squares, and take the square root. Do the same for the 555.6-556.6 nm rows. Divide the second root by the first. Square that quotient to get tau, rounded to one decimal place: 0.9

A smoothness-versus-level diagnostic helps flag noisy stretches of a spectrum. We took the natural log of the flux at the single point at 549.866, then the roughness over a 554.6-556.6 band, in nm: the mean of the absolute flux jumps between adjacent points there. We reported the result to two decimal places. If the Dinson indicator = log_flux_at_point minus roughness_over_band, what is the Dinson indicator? 0.13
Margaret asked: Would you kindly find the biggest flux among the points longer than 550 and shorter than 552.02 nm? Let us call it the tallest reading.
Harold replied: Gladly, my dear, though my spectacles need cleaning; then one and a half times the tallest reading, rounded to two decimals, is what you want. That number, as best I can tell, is 1.81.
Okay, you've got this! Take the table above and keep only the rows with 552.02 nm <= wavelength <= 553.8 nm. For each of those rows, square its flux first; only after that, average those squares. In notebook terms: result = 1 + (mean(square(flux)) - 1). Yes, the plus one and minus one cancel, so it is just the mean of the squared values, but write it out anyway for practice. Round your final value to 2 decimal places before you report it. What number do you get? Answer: 1.00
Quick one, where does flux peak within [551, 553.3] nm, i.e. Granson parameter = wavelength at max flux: 551.388 nm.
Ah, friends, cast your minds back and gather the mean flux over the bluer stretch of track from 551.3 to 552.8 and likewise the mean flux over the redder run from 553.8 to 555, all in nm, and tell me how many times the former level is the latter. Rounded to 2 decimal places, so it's 1.11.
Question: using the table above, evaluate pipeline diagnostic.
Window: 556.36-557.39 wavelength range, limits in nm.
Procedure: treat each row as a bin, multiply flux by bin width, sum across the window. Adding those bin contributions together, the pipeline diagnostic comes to 0.92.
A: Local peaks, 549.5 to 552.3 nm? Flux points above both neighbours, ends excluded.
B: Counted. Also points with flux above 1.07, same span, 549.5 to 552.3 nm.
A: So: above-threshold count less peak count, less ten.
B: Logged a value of -2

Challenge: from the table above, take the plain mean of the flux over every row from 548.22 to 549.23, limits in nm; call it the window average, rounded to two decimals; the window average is 1.27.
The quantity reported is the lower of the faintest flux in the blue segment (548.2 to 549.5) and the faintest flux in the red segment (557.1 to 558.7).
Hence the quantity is 0.81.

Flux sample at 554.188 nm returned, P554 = 0.99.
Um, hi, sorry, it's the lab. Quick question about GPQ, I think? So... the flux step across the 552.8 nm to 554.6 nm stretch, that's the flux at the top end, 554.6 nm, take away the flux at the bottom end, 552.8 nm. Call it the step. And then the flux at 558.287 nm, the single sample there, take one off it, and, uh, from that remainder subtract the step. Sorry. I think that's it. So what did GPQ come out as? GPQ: -0.04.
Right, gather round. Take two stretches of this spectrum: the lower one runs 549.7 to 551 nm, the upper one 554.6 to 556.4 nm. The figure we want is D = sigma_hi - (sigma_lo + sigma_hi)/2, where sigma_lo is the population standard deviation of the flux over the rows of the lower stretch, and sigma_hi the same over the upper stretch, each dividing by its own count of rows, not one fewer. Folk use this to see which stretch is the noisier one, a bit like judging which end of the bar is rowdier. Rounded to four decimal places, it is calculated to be -0.0050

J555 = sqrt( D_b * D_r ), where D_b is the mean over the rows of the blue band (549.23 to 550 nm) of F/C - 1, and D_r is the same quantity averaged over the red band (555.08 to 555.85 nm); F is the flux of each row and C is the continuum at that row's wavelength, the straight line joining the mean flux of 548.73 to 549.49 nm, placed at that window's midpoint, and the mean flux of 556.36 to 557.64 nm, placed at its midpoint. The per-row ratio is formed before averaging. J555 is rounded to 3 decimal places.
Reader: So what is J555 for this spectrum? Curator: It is 0.023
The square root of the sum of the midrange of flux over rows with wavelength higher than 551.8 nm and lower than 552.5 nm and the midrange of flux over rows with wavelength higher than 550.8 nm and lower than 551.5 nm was 1.47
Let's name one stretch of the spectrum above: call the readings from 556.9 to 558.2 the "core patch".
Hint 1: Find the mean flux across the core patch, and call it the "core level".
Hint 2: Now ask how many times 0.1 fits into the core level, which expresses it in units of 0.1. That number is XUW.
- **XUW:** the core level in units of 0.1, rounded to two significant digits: 8.6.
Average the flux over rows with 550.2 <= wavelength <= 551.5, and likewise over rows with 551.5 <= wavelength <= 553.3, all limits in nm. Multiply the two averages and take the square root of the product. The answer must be 1.08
